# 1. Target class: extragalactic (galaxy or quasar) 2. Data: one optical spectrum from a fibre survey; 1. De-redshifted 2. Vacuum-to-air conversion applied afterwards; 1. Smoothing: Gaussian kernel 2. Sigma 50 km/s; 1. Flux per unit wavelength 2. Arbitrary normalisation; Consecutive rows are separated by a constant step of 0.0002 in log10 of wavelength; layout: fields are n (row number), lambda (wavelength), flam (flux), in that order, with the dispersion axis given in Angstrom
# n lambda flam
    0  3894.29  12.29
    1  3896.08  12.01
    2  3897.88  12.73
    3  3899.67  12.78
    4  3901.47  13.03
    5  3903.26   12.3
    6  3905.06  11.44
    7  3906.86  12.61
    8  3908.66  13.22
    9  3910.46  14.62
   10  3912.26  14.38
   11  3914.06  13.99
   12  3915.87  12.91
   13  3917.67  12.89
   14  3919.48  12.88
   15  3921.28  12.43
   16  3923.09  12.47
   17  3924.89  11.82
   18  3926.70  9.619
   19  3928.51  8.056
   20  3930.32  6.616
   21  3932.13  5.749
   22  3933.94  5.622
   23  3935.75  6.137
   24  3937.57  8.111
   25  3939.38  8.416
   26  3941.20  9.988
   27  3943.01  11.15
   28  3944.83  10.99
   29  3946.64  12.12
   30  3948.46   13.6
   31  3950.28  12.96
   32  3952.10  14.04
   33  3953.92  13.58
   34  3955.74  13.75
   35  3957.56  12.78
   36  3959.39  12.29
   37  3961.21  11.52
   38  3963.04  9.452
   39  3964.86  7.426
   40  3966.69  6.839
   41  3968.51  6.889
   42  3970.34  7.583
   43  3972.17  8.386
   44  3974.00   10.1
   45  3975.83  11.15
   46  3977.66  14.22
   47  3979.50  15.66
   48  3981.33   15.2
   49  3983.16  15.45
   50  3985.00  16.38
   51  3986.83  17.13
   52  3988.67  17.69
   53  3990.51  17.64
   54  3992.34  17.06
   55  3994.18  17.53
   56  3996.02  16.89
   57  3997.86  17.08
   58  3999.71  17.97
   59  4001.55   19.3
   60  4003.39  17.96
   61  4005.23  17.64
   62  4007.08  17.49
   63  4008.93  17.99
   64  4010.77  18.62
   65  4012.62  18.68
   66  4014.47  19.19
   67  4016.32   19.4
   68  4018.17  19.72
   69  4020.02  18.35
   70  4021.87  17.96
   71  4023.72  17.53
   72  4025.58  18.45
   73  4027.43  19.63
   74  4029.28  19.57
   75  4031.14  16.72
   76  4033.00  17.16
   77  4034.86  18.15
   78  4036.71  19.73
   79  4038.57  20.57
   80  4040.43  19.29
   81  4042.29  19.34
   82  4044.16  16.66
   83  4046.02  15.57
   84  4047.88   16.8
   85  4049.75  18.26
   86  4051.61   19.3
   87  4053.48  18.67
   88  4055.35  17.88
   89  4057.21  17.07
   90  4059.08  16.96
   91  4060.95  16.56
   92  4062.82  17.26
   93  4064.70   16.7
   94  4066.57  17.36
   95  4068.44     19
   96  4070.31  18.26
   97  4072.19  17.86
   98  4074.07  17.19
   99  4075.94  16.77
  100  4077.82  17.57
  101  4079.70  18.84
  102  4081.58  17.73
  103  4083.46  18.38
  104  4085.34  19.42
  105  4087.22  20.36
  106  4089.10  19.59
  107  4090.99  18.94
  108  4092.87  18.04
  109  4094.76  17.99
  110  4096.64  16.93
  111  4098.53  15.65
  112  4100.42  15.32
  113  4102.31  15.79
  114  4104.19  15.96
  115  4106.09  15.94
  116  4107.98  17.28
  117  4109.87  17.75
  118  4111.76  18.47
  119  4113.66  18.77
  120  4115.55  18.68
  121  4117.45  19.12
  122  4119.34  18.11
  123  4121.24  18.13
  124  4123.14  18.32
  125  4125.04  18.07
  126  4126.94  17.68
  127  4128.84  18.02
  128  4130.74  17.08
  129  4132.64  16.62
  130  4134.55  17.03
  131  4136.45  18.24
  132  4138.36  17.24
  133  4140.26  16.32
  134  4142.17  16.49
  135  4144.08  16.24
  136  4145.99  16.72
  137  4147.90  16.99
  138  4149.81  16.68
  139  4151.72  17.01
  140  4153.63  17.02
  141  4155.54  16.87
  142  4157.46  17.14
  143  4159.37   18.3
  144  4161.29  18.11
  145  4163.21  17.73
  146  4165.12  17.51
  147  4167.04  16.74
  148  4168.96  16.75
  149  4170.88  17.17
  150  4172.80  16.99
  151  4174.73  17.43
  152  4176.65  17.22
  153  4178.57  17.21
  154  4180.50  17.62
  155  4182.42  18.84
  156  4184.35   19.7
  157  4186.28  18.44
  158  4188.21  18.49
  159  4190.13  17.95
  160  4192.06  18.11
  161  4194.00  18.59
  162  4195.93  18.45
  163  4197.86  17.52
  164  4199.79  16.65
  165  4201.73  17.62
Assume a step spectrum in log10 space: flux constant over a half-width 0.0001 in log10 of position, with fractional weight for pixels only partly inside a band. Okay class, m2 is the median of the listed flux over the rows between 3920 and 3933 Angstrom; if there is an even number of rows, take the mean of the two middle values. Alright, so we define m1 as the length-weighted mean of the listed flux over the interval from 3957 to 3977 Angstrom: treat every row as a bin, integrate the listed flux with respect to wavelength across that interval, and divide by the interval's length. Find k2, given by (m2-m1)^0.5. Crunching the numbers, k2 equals 0.4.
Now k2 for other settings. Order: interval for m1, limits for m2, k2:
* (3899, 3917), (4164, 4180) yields 2.0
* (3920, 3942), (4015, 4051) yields 3.1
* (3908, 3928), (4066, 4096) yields 2.3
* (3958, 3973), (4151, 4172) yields 2.9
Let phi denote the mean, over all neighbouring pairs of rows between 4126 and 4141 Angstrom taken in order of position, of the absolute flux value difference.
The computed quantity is 0.8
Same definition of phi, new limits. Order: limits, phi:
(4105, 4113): 0.8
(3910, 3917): 0.6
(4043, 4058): 1.0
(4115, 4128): 0.4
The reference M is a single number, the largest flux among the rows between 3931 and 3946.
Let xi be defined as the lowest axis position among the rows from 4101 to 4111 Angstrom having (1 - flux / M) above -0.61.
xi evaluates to 4102.31 Angstrom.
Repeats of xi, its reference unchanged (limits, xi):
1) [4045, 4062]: 4046.02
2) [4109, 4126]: 4109.87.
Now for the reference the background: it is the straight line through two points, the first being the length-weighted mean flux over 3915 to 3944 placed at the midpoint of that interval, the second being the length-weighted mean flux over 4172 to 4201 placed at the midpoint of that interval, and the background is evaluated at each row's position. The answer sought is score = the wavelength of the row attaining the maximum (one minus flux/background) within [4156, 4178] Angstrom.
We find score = 4168.96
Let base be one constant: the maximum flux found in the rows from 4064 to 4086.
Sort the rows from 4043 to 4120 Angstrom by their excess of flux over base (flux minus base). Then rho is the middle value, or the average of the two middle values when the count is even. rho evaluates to -1.7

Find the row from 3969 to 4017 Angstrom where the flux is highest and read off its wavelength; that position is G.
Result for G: 4016.32 Angstrom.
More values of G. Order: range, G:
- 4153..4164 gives 4159.37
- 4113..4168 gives 4117.45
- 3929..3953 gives 3952.10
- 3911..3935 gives 3912.26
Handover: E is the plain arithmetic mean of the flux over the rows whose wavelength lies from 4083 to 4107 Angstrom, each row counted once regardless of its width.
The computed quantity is 17.6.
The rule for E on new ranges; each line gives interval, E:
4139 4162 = 17.0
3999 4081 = 18.1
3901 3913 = 13.1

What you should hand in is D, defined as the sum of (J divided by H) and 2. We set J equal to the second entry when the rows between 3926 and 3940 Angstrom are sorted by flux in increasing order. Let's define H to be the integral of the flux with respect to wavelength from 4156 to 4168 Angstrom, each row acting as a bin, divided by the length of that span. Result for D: 2.3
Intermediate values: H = 17.6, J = 5.749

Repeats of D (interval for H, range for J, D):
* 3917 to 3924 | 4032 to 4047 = 3.3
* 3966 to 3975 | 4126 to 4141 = 4.1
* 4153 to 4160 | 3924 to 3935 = 2.3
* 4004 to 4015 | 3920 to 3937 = 2.3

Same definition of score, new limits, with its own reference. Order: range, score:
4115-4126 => 4125.04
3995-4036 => 4031.14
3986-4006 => 3996.02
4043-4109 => 4100.42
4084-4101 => 4100.42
